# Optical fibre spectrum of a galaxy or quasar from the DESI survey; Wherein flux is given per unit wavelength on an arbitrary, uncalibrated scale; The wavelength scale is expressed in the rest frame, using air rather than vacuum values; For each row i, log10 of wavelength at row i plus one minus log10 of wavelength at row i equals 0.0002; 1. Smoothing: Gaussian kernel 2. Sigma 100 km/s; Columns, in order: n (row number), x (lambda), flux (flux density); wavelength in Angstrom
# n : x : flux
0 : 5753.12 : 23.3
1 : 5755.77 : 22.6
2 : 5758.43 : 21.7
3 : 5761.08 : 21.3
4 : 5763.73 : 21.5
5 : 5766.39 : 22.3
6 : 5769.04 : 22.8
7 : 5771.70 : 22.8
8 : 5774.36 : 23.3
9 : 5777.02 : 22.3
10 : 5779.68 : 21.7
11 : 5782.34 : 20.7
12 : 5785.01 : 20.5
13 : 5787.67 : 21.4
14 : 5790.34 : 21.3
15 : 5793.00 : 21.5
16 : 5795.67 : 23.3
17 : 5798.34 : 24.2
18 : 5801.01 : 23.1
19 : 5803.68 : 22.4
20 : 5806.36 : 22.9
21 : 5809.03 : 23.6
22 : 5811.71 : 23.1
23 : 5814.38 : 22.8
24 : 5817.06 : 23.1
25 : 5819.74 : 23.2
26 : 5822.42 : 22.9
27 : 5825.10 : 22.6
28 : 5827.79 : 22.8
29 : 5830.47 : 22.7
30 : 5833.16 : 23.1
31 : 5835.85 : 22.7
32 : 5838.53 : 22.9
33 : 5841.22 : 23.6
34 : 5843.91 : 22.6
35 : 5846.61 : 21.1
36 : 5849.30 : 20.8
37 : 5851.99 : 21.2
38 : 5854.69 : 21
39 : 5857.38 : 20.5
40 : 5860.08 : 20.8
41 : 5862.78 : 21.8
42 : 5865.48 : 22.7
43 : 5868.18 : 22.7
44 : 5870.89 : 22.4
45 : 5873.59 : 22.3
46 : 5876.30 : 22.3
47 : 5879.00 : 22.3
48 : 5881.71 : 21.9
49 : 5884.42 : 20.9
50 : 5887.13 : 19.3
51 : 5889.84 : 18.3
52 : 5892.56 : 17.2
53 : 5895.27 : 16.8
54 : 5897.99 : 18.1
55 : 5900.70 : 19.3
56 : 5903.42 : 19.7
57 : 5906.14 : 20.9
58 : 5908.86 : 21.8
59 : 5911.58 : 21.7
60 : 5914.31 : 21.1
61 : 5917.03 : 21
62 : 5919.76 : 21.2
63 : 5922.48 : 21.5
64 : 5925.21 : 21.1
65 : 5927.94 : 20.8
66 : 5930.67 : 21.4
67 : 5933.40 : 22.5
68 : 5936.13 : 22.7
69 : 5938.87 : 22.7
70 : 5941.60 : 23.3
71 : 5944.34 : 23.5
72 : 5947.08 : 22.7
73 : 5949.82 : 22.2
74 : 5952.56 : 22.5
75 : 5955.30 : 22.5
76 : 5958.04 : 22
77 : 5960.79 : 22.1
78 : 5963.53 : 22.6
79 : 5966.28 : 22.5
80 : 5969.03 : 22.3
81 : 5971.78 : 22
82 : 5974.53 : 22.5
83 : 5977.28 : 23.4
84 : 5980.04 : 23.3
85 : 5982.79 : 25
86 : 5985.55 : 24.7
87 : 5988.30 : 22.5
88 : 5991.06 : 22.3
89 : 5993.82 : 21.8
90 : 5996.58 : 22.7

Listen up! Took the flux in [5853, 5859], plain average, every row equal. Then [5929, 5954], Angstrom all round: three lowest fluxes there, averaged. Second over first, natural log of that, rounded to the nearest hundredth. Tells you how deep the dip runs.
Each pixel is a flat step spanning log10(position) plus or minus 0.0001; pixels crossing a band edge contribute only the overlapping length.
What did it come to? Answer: 0.06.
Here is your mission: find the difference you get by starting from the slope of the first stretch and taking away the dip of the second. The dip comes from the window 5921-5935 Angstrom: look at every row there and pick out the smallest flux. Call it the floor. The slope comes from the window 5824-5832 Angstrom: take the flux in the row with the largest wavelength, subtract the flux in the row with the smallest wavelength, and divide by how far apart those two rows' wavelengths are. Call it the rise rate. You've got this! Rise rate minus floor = -20.8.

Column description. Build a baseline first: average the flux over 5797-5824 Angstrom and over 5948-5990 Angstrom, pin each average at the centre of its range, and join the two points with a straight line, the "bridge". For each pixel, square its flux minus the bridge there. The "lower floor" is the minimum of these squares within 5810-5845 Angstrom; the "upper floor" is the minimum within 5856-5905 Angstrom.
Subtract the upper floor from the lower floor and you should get -0.10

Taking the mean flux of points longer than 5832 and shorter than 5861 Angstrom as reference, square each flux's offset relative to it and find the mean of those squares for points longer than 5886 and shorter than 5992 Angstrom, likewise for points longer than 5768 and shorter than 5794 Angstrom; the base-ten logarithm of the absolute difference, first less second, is 0.40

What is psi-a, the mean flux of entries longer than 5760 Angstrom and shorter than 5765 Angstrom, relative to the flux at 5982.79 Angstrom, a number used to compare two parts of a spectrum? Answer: 0.86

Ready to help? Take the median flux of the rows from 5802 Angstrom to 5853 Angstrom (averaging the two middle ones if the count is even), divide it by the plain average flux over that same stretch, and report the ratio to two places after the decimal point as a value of 1.01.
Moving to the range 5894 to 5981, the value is 1.02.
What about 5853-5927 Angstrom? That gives 1.02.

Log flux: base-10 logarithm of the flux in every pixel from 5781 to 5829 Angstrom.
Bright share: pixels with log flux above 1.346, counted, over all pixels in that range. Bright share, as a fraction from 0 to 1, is 0.72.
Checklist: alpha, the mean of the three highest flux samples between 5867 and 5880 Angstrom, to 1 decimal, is 22.5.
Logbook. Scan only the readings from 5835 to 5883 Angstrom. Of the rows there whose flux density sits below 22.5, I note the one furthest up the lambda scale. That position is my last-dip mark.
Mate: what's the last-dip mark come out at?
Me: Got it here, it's 5881.71 Angstrom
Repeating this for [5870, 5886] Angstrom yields 5884.42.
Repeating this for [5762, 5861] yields 5860.08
